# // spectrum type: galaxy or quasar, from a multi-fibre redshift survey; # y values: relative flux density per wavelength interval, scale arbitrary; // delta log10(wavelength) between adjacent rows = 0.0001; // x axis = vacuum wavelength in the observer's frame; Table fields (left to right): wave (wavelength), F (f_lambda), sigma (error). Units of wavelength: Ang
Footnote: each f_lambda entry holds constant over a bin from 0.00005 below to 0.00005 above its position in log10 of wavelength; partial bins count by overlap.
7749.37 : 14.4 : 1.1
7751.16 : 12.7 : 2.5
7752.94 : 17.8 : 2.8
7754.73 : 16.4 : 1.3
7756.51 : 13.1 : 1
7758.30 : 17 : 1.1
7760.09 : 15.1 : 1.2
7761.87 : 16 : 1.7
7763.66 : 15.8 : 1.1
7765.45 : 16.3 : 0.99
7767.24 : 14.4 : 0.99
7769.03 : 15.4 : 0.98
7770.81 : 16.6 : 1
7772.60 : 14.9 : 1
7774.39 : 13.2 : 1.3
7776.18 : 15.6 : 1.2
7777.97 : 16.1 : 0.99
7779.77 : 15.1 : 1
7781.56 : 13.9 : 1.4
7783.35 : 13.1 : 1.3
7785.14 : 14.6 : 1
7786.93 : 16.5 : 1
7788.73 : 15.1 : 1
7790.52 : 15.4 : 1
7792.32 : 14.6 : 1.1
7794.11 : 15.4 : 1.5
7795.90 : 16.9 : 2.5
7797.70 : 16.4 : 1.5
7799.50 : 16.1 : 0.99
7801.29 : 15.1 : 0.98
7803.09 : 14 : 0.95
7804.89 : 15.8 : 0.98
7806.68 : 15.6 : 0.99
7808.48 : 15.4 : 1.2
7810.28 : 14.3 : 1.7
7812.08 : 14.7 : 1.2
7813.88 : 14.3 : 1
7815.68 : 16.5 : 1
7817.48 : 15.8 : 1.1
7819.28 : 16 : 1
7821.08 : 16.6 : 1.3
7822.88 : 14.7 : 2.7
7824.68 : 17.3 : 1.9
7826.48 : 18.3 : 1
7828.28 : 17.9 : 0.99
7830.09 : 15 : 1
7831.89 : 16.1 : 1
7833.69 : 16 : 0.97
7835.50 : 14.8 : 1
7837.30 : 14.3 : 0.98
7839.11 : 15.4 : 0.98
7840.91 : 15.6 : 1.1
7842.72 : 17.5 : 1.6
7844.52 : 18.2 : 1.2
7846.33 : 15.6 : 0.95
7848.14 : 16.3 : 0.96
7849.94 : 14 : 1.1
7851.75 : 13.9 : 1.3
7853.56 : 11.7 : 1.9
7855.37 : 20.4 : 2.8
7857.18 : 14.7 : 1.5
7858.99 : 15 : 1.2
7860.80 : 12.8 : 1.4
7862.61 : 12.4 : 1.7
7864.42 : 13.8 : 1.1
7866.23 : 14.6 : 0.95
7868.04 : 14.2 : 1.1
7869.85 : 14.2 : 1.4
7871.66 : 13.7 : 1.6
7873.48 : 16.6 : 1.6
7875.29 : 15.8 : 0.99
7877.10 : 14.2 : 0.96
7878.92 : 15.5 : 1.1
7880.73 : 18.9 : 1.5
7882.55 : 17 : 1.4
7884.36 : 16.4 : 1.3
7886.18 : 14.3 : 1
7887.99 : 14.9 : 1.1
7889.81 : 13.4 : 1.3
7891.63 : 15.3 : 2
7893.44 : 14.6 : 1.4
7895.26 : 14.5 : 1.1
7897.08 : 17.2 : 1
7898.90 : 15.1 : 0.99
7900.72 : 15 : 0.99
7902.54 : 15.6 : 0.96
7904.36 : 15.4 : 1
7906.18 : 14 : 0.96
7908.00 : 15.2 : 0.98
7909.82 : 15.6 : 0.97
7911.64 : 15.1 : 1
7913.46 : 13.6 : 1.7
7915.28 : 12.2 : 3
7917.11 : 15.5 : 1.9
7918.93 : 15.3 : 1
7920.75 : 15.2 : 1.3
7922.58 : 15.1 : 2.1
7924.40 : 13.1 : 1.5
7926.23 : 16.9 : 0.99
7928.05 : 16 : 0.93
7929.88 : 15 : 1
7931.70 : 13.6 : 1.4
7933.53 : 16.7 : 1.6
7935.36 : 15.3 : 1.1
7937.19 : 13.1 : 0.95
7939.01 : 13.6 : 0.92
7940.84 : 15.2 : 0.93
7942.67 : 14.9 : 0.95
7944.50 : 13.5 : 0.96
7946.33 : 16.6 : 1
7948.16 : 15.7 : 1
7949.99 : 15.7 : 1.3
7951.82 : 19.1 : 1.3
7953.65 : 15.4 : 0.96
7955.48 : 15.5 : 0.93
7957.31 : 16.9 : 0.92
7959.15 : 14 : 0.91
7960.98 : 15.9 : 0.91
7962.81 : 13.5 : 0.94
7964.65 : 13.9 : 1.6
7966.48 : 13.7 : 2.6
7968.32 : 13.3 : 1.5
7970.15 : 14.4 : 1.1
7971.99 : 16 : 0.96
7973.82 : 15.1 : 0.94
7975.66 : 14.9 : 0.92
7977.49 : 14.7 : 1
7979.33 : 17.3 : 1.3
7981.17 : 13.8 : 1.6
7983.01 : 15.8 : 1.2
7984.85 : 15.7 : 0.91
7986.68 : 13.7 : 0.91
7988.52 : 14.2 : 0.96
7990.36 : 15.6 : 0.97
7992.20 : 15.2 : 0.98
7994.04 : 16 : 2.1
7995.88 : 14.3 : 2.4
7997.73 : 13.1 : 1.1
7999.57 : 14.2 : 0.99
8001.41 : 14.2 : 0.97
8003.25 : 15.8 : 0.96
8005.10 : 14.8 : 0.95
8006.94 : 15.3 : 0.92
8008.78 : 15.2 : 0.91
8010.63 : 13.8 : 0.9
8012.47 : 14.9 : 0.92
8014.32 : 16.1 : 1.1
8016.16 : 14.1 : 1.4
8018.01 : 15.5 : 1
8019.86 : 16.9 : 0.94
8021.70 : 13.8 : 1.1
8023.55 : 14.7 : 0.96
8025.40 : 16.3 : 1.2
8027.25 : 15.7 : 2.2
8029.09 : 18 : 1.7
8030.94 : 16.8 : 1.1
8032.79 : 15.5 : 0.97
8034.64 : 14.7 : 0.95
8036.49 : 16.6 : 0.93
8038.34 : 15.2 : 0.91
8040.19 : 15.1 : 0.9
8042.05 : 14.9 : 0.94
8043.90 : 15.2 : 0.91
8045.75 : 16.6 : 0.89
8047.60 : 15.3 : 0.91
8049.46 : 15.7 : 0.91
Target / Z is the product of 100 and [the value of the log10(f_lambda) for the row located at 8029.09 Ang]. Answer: 126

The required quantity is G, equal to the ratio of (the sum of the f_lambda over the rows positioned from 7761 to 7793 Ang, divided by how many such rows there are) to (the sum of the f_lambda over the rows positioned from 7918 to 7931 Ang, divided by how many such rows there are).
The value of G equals 0.994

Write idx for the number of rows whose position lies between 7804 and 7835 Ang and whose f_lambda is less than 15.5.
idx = 6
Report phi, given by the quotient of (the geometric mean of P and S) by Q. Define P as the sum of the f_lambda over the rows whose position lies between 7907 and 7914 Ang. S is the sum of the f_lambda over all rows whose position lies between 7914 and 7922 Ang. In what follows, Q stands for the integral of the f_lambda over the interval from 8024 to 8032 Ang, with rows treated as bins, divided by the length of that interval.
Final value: 3.55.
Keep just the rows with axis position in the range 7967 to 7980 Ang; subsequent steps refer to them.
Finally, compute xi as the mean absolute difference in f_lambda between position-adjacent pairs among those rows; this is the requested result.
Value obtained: 1.10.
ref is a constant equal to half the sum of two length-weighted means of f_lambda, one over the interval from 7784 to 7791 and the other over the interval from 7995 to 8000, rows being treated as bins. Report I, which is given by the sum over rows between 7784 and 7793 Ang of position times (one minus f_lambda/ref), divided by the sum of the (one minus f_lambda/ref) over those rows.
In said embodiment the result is 7788.1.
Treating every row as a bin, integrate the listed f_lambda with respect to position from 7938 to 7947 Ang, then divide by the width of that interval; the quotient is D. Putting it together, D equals 14.7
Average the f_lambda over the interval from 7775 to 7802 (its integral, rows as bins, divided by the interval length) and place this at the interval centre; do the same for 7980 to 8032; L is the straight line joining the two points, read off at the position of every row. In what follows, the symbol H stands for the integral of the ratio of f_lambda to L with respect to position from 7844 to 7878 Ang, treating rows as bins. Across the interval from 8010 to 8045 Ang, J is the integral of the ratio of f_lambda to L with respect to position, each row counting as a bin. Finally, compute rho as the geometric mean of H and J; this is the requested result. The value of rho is 34.4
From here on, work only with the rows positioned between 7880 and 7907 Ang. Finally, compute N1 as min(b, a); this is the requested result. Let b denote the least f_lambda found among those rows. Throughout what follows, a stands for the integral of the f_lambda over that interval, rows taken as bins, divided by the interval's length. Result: 13.4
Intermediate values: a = 15.4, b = 13.4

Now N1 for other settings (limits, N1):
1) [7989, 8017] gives 13.1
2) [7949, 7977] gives 13.3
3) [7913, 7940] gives 12.2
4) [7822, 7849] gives 14.3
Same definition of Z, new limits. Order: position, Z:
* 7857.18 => 117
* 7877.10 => 115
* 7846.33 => 119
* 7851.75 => 114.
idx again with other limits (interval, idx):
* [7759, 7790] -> 10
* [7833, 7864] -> 10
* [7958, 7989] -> 12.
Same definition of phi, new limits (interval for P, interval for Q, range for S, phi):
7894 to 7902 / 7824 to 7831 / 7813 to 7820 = 3.63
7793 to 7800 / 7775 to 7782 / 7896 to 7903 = 4.21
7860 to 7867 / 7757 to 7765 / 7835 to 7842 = 3.58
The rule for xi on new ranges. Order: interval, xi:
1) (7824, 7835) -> 1.10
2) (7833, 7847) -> 1.17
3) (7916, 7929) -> 1.18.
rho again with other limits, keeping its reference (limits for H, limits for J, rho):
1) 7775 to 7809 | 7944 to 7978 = 34.0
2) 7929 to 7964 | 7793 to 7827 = 35.0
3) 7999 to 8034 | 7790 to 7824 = 35.0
